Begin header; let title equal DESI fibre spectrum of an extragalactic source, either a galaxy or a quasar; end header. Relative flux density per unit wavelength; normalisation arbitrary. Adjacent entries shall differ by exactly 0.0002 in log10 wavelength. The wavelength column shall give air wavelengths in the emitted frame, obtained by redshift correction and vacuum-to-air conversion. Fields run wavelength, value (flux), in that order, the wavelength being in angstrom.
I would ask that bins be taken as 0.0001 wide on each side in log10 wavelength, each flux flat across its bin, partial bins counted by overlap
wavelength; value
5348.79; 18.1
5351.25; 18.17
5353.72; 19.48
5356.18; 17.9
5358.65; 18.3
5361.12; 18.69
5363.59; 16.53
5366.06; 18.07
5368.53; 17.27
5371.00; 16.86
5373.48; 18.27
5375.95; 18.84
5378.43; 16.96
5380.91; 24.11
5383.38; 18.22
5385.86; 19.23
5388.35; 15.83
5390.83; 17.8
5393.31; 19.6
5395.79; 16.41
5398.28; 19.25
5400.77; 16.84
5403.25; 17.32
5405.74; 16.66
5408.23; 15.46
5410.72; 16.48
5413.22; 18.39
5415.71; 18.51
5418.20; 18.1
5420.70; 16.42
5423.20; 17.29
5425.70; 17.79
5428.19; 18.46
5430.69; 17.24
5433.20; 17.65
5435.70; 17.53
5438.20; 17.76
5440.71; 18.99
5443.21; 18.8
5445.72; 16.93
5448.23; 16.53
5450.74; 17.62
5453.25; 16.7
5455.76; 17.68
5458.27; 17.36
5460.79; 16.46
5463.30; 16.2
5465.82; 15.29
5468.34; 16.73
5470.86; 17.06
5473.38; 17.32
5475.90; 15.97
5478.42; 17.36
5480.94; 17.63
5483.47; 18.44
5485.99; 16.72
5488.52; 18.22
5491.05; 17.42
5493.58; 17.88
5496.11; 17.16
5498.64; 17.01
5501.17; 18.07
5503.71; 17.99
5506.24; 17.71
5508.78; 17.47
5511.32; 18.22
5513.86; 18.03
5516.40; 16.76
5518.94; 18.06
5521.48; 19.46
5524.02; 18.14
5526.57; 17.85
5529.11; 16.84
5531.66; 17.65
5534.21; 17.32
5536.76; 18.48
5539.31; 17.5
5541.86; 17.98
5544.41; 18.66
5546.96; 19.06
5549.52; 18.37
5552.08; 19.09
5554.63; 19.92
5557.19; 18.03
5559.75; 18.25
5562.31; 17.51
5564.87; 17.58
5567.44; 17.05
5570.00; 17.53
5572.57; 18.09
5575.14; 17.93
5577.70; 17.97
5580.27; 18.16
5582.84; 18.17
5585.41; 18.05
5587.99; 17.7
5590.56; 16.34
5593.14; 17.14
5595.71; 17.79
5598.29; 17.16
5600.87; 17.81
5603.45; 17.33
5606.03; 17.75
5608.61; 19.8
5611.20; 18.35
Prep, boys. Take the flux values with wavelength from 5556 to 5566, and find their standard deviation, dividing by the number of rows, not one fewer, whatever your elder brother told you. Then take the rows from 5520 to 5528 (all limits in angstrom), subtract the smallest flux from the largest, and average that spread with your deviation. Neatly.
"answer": 1.0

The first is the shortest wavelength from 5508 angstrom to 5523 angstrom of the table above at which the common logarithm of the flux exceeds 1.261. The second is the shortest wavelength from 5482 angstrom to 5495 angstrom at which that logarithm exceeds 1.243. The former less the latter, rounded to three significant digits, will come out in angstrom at 38.0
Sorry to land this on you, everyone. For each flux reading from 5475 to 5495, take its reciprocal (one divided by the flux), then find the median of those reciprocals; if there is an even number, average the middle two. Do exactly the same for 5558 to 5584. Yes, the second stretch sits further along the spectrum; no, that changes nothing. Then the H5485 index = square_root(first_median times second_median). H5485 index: 0.0564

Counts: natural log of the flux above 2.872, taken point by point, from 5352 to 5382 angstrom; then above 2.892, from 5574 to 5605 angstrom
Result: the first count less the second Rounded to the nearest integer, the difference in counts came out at 5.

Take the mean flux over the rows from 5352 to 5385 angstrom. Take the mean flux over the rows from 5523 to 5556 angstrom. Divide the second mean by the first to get 0.99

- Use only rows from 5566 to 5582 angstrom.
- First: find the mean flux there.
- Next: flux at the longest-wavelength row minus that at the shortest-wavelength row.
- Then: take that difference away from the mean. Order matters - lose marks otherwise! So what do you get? 16.7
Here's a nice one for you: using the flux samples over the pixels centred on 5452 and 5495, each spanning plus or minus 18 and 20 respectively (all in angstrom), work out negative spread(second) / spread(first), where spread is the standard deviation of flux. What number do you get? -0.65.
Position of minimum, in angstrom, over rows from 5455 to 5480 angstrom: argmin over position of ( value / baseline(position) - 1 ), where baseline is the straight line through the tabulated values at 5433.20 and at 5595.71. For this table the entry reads 5465.82 angstrom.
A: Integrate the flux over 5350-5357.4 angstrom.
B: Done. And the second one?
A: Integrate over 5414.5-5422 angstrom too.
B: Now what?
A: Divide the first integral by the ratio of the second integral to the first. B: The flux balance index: 142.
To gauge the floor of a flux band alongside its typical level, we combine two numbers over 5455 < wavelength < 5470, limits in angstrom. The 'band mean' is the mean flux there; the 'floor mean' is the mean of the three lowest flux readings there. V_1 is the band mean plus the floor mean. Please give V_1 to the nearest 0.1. 32.6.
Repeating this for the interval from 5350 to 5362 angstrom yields 36.6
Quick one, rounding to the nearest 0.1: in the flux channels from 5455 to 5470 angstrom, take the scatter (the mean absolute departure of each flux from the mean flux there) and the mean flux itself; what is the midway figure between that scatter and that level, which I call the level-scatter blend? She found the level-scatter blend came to 8.6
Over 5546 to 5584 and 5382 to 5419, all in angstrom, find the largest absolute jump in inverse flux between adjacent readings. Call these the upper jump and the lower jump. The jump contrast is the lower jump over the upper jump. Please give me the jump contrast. 2.12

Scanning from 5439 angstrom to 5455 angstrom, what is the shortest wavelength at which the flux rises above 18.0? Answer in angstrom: 5440.71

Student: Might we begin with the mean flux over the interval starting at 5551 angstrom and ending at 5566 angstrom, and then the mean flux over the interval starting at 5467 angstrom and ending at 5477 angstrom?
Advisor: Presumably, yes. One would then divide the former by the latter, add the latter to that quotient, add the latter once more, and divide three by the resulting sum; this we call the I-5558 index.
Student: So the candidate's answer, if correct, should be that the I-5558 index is 0.0866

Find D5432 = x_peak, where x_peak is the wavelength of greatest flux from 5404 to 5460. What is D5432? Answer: 5440.71 angstrom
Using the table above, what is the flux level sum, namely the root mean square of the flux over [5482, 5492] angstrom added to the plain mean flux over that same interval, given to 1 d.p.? 35.4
